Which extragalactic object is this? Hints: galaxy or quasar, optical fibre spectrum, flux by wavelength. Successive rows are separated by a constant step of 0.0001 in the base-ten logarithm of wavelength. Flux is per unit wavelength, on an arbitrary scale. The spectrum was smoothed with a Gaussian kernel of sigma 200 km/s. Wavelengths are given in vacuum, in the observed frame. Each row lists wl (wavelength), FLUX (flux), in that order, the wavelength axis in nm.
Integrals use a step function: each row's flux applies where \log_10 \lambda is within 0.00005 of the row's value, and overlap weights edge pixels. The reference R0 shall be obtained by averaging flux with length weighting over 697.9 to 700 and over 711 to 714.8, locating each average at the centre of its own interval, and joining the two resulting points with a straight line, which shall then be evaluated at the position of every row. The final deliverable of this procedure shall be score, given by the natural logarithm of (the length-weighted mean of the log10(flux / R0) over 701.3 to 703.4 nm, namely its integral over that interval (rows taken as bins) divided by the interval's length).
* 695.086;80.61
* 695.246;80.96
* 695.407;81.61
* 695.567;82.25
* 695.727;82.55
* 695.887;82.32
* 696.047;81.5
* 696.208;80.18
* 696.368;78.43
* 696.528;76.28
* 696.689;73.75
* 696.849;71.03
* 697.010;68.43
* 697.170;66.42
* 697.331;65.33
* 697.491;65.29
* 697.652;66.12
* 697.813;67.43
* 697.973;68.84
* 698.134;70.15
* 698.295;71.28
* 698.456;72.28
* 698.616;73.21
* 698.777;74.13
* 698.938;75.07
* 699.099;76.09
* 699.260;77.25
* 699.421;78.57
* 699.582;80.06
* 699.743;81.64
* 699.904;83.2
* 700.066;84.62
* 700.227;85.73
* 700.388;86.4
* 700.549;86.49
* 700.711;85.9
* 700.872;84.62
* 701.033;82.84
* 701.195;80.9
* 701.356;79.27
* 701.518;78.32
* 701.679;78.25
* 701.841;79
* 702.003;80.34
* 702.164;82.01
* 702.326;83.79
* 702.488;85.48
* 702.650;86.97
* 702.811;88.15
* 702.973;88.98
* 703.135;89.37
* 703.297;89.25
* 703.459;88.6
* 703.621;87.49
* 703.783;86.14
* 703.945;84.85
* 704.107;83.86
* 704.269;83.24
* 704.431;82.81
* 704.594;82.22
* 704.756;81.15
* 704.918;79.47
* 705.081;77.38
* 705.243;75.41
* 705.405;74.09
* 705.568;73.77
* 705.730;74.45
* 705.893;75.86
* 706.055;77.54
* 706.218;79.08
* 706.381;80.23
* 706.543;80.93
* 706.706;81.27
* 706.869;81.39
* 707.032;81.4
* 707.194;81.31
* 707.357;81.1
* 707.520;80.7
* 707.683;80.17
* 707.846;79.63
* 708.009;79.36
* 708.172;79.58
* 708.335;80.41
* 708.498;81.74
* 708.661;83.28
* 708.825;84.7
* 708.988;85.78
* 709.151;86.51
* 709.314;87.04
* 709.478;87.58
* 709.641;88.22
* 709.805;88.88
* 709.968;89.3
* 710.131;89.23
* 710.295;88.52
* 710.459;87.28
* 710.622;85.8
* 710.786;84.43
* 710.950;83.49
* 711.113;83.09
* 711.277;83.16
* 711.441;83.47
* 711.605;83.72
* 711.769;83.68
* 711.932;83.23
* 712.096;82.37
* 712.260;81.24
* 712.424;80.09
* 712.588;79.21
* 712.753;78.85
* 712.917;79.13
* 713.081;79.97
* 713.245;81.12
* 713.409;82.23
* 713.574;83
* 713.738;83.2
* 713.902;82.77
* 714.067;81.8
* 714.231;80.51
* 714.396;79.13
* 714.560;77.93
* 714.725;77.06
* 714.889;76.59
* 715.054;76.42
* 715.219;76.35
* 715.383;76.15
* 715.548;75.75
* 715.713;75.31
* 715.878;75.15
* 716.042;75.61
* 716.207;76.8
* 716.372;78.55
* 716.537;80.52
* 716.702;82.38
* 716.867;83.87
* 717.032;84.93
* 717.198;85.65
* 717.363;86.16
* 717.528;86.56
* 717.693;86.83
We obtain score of -3.3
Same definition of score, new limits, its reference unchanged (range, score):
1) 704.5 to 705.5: -7.1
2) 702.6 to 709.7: -3.9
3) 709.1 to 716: -5.5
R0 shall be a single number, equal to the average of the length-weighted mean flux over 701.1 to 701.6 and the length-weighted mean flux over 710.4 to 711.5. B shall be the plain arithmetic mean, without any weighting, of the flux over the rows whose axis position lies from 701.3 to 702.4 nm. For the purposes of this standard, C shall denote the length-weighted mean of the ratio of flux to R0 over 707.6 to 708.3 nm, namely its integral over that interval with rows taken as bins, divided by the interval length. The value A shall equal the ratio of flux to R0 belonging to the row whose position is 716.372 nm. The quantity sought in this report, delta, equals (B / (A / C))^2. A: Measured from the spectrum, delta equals 6618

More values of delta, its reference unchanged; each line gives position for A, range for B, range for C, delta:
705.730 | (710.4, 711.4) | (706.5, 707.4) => 8511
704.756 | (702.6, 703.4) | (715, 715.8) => 6867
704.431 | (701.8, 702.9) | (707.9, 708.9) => 6767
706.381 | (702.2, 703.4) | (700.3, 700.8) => 8837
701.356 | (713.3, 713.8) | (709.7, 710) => 8635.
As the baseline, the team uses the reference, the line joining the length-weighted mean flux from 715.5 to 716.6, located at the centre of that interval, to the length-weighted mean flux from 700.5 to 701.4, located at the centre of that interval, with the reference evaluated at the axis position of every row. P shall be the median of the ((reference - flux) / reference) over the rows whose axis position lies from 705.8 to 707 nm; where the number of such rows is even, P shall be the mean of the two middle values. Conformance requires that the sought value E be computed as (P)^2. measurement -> 0.0001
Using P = 0.01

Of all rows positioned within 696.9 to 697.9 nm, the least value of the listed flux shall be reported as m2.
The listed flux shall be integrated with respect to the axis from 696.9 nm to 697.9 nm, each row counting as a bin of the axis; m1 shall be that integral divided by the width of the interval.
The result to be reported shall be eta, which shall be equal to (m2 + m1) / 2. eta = 66.0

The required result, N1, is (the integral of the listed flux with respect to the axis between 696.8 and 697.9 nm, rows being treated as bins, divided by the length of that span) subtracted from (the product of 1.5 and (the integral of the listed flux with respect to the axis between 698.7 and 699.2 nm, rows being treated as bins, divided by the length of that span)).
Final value 45.7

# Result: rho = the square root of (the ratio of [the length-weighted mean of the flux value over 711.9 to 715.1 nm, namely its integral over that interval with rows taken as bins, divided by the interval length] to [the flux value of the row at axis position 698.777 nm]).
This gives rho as 1.04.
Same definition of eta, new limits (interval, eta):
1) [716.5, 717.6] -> 82.5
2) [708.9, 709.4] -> 86.1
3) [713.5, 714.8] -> 78.9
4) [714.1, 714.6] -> 78.8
